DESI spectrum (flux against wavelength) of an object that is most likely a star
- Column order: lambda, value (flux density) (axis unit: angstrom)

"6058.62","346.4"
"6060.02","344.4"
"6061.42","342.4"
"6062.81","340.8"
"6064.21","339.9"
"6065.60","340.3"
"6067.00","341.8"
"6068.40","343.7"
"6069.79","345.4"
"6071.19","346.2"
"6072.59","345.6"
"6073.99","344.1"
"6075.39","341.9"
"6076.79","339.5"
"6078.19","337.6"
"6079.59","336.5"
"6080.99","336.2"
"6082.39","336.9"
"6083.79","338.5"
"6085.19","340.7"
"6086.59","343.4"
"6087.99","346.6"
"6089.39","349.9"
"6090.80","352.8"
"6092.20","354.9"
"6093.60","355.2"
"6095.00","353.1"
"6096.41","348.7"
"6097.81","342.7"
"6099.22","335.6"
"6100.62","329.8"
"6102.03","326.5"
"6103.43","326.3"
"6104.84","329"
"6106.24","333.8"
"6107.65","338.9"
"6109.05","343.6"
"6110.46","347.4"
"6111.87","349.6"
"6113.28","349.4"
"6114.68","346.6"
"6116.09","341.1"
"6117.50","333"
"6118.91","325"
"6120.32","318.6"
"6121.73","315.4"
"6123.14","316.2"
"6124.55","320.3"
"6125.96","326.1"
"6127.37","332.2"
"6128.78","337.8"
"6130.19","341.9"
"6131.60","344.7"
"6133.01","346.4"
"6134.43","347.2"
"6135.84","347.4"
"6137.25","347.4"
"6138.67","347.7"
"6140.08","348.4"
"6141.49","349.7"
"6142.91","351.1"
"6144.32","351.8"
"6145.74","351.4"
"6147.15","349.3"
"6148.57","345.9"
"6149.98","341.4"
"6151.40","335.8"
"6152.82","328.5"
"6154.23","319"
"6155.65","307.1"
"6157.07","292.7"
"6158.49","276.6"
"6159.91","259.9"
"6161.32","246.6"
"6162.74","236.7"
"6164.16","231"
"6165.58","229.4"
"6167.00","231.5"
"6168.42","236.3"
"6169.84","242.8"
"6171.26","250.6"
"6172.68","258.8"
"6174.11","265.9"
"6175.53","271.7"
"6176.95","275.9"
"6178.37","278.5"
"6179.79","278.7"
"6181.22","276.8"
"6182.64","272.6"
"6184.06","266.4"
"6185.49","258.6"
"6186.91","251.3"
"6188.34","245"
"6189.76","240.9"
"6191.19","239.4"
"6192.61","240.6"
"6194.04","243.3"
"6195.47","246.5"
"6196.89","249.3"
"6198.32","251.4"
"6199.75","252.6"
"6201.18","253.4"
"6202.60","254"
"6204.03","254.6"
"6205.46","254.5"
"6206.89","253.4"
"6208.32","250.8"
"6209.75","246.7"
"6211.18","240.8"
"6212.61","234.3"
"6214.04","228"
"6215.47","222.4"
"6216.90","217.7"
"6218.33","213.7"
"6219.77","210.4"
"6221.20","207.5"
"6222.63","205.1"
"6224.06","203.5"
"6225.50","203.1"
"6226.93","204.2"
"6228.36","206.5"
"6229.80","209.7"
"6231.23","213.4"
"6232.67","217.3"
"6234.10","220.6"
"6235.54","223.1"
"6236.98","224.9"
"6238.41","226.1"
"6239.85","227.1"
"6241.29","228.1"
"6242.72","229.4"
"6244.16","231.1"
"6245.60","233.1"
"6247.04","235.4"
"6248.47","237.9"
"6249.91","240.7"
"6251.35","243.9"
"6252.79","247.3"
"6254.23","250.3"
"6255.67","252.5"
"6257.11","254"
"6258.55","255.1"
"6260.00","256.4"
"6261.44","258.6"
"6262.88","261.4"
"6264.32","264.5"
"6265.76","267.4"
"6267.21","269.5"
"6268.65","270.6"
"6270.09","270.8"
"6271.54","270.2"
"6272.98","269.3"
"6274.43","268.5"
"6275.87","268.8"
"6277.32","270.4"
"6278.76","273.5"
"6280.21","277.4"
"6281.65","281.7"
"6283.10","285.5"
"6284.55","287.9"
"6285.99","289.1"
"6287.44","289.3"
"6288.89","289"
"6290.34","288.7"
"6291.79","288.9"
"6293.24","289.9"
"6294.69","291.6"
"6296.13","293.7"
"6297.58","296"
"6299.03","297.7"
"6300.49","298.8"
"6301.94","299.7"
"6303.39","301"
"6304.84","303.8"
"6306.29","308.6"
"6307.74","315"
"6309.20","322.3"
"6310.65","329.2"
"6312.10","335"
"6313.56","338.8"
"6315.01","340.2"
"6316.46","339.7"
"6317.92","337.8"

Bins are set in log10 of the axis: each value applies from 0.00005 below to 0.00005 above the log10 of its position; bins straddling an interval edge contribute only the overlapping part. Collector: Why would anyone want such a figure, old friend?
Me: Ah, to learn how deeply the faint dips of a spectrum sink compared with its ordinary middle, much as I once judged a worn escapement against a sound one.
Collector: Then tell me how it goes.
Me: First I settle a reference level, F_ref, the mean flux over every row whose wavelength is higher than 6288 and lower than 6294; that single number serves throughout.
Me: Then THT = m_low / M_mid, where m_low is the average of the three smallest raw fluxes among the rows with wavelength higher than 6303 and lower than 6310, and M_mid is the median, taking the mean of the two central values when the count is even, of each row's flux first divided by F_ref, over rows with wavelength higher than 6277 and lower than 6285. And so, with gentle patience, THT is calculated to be 315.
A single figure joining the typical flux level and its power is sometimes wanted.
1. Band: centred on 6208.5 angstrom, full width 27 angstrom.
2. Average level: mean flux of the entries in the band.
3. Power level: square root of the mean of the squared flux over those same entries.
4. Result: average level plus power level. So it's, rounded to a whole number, 479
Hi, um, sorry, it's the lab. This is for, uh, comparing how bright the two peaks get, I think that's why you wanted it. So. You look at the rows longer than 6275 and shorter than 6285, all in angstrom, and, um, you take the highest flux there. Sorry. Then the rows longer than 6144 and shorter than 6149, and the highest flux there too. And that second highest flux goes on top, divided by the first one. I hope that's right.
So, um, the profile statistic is 1.22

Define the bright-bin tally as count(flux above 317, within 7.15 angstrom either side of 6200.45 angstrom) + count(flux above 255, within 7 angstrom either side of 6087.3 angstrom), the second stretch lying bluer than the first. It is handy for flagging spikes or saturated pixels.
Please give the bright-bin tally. 10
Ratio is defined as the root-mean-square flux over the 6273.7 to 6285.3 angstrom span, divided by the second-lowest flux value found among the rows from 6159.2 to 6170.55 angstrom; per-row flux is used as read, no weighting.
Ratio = 1.2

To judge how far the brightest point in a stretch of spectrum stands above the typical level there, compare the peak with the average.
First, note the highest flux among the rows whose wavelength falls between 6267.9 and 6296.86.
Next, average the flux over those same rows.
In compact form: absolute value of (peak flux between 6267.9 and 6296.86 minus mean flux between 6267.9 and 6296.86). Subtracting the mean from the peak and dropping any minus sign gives 13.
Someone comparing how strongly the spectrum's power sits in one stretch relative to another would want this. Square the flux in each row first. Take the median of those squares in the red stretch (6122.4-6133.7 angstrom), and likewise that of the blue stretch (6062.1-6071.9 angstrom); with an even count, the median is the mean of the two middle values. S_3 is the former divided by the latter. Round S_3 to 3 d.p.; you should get 0.961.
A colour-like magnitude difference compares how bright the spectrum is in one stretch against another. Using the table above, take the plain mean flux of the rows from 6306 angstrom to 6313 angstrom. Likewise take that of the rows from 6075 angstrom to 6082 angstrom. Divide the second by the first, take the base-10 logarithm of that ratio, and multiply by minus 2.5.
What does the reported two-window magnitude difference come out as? -0.05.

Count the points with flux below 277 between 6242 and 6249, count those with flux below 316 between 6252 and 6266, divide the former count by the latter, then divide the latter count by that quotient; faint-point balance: 20.0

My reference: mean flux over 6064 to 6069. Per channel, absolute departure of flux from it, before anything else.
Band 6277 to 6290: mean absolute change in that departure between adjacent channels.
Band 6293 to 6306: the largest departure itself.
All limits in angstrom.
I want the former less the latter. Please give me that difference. -49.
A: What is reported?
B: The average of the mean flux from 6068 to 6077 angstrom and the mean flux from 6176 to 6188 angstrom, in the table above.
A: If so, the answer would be 307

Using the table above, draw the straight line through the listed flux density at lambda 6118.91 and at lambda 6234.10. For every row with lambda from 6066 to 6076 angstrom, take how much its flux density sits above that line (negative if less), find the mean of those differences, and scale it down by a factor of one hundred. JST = -0.24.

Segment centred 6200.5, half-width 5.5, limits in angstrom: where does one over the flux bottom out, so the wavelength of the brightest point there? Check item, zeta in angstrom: 6204.03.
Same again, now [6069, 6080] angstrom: 6071.19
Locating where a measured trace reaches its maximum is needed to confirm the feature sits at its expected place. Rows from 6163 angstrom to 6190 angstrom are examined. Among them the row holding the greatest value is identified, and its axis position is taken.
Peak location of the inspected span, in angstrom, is 6179.79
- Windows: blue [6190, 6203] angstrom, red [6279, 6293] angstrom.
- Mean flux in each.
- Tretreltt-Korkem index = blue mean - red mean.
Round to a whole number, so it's -39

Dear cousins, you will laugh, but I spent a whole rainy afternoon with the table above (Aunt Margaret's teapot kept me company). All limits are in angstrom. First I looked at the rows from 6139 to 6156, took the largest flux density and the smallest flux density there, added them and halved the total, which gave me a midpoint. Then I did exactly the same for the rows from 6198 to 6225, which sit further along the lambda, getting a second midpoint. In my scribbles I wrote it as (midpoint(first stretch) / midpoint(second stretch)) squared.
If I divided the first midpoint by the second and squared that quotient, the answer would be 2.1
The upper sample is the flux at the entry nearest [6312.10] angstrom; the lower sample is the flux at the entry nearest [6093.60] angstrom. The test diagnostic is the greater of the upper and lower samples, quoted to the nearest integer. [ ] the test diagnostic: 355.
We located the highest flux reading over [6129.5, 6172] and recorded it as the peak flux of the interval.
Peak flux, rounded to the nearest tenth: 351.8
